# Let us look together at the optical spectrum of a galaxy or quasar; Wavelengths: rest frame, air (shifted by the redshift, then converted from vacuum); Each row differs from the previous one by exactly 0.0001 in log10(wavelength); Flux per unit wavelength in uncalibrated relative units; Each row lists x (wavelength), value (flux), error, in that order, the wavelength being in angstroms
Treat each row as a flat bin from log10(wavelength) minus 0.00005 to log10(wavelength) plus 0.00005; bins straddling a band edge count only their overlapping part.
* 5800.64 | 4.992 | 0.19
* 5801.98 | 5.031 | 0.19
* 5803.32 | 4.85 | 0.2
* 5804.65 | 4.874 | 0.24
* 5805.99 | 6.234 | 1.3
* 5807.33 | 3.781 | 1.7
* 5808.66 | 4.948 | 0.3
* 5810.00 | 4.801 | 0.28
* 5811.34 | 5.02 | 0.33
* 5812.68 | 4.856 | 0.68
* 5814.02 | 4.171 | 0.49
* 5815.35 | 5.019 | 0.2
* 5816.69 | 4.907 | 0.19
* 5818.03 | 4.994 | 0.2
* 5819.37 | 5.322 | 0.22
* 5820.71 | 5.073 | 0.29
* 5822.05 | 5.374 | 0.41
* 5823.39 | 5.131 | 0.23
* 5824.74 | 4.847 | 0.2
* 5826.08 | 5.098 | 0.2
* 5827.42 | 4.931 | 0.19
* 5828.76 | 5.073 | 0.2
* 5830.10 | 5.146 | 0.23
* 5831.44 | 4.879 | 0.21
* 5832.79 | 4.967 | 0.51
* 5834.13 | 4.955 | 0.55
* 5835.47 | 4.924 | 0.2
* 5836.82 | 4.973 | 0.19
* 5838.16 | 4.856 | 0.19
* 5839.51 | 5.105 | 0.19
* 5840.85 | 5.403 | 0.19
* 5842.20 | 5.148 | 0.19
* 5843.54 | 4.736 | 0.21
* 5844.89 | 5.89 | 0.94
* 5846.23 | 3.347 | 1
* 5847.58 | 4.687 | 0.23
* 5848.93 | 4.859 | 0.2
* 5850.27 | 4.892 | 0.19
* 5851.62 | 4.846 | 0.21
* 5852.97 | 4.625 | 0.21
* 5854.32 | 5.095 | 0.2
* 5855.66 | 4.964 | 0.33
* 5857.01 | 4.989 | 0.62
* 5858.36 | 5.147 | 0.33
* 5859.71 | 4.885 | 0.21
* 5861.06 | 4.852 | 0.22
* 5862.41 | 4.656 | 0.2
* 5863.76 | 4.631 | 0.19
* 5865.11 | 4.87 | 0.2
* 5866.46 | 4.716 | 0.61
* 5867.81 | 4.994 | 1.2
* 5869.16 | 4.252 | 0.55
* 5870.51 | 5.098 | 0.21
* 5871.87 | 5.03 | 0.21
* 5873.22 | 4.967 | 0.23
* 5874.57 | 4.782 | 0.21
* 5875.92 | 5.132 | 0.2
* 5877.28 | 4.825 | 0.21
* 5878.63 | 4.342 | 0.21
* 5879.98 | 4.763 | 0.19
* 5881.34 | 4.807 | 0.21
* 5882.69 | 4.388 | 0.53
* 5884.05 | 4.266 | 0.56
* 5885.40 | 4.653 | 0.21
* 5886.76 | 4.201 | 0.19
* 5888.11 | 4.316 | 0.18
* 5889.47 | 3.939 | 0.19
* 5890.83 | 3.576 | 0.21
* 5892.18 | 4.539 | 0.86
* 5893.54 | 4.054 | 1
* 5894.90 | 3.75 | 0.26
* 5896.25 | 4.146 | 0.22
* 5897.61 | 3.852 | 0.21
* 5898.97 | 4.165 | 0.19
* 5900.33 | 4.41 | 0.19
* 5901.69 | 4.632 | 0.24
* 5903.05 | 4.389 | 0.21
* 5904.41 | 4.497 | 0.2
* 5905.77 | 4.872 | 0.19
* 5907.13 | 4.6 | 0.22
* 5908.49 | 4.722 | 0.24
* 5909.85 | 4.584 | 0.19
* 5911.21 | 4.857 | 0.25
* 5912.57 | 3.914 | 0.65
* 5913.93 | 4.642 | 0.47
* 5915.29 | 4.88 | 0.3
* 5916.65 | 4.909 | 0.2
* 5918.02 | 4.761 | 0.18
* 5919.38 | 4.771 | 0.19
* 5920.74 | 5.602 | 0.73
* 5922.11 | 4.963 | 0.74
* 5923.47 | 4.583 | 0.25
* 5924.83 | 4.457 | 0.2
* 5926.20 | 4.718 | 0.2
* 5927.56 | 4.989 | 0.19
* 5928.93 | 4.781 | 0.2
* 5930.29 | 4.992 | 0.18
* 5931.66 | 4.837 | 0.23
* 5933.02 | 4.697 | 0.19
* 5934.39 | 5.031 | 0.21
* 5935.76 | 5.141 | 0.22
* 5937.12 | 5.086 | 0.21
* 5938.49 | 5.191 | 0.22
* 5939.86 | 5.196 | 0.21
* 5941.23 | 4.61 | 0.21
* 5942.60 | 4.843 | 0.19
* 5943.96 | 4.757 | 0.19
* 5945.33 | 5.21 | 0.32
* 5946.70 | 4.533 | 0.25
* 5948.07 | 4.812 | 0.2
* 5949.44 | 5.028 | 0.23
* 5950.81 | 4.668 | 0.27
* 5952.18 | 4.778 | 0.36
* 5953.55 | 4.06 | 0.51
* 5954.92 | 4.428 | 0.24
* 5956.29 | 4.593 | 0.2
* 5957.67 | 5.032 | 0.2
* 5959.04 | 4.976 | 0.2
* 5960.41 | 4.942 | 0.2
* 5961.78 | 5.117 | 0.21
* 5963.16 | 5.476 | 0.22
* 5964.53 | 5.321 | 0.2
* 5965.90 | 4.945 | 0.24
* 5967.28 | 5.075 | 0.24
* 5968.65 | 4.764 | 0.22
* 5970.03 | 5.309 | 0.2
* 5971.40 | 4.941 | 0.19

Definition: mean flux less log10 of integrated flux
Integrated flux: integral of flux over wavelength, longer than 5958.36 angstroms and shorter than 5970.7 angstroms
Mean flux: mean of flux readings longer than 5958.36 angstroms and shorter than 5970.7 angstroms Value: 3.30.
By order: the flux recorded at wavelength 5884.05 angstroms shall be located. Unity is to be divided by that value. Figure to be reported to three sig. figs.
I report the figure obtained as 0.234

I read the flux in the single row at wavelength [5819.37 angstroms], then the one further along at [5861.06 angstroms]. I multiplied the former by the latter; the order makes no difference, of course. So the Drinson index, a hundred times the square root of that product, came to 508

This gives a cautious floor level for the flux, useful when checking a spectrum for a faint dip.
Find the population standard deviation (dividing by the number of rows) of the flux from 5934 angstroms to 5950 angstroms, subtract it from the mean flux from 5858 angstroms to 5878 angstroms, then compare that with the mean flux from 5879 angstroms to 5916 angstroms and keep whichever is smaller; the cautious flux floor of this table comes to 4.39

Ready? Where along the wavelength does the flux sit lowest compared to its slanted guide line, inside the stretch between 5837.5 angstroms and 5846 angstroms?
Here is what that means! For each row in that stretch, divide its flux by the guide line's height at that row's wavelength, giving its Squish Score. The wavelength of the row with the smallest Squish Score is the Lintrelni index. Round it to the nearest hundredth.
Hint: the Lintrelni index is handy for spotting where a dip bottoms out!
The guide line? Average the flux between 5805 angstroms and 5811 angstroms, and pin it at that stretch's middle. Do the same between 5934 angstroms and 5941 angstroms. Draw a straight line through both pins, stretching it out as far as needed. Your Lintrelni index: 5843.54 angstroms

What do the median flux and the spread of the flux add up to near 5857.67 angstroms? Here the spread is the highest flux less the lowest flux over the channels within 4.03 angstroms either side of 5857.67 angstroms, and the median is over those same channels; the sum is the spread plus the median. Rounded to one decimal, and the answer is 5.3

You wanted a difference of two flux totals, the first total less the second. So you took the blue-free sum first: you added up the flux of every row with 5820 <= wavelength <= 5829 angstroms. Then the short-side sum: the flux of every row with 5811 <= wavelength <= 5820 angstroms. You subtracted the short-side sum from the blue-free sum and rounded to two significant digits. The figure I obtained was 1.2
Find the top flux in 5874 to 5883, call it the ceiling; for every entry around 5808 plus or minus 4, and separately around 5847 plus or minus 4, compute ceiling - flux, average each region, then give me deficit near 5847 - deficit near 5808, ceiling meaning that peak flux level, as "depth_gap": 0.21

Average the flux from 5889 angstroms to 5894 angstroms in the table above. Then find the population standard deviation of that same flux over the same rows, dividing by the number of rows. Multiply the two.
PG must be 1.39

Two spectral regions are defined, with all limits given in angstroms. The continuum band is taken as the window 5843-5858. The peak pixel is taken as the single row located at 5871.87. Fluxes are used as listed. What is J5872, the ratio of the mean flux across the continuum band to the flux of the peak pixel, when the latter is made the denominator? 0.96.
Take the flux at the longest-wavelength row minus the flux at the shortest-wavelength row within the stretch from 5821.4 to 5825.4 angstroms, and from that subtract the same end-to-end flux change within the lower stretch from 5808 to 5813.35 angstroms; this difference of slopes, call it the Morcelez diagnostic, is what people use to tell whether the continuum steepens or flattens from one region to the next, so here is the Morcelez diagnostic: -0.4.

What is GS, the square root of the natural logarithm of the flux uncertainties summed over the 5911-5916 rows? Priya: 0.72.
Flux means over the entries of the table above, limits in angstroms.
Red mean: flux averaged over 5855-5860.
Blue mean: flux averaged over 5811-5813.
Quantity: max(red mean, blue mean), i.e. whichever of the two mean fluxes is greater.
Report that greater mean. 5.00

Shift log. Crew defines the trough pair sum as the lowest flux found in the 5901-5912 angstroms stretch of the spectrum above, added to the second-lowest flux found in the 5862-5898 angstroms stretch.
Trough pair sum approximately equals 8.1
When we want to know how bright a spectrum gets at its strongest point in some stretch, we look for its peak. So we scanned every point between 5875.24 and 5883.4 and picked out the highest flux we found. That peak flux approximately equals 5.132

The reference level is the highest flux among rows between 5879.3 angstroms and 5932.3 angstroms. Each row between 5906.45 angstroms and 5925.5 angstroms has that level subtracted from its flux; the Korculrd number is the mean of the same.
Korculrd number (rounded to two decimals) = -0.87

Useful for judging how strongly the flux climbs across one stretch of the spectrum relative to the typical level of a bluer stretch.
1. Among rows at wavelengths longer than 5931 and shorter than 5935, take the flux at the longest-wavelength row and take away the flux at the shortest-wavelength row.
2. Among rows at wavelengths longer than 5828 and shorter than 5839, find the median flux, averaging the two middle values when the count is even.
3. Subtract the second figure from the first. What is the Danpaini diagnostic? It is -4.8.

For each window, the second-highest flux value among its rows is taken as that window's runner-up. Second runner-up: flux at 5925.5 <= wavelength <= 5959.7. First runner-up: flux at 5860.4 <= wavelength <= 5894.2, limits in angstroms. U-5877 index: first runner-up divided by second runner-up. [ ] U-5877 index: 0.98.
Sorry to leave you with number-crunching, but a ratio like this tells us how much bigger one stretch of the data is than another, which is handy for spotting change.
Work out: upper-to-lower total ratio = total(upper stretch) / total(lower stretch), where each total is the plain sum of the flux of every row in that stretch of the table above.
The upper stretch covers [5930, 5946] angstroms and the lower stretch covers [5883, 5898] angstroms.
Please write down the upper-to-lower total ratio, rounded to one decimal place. 1.3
